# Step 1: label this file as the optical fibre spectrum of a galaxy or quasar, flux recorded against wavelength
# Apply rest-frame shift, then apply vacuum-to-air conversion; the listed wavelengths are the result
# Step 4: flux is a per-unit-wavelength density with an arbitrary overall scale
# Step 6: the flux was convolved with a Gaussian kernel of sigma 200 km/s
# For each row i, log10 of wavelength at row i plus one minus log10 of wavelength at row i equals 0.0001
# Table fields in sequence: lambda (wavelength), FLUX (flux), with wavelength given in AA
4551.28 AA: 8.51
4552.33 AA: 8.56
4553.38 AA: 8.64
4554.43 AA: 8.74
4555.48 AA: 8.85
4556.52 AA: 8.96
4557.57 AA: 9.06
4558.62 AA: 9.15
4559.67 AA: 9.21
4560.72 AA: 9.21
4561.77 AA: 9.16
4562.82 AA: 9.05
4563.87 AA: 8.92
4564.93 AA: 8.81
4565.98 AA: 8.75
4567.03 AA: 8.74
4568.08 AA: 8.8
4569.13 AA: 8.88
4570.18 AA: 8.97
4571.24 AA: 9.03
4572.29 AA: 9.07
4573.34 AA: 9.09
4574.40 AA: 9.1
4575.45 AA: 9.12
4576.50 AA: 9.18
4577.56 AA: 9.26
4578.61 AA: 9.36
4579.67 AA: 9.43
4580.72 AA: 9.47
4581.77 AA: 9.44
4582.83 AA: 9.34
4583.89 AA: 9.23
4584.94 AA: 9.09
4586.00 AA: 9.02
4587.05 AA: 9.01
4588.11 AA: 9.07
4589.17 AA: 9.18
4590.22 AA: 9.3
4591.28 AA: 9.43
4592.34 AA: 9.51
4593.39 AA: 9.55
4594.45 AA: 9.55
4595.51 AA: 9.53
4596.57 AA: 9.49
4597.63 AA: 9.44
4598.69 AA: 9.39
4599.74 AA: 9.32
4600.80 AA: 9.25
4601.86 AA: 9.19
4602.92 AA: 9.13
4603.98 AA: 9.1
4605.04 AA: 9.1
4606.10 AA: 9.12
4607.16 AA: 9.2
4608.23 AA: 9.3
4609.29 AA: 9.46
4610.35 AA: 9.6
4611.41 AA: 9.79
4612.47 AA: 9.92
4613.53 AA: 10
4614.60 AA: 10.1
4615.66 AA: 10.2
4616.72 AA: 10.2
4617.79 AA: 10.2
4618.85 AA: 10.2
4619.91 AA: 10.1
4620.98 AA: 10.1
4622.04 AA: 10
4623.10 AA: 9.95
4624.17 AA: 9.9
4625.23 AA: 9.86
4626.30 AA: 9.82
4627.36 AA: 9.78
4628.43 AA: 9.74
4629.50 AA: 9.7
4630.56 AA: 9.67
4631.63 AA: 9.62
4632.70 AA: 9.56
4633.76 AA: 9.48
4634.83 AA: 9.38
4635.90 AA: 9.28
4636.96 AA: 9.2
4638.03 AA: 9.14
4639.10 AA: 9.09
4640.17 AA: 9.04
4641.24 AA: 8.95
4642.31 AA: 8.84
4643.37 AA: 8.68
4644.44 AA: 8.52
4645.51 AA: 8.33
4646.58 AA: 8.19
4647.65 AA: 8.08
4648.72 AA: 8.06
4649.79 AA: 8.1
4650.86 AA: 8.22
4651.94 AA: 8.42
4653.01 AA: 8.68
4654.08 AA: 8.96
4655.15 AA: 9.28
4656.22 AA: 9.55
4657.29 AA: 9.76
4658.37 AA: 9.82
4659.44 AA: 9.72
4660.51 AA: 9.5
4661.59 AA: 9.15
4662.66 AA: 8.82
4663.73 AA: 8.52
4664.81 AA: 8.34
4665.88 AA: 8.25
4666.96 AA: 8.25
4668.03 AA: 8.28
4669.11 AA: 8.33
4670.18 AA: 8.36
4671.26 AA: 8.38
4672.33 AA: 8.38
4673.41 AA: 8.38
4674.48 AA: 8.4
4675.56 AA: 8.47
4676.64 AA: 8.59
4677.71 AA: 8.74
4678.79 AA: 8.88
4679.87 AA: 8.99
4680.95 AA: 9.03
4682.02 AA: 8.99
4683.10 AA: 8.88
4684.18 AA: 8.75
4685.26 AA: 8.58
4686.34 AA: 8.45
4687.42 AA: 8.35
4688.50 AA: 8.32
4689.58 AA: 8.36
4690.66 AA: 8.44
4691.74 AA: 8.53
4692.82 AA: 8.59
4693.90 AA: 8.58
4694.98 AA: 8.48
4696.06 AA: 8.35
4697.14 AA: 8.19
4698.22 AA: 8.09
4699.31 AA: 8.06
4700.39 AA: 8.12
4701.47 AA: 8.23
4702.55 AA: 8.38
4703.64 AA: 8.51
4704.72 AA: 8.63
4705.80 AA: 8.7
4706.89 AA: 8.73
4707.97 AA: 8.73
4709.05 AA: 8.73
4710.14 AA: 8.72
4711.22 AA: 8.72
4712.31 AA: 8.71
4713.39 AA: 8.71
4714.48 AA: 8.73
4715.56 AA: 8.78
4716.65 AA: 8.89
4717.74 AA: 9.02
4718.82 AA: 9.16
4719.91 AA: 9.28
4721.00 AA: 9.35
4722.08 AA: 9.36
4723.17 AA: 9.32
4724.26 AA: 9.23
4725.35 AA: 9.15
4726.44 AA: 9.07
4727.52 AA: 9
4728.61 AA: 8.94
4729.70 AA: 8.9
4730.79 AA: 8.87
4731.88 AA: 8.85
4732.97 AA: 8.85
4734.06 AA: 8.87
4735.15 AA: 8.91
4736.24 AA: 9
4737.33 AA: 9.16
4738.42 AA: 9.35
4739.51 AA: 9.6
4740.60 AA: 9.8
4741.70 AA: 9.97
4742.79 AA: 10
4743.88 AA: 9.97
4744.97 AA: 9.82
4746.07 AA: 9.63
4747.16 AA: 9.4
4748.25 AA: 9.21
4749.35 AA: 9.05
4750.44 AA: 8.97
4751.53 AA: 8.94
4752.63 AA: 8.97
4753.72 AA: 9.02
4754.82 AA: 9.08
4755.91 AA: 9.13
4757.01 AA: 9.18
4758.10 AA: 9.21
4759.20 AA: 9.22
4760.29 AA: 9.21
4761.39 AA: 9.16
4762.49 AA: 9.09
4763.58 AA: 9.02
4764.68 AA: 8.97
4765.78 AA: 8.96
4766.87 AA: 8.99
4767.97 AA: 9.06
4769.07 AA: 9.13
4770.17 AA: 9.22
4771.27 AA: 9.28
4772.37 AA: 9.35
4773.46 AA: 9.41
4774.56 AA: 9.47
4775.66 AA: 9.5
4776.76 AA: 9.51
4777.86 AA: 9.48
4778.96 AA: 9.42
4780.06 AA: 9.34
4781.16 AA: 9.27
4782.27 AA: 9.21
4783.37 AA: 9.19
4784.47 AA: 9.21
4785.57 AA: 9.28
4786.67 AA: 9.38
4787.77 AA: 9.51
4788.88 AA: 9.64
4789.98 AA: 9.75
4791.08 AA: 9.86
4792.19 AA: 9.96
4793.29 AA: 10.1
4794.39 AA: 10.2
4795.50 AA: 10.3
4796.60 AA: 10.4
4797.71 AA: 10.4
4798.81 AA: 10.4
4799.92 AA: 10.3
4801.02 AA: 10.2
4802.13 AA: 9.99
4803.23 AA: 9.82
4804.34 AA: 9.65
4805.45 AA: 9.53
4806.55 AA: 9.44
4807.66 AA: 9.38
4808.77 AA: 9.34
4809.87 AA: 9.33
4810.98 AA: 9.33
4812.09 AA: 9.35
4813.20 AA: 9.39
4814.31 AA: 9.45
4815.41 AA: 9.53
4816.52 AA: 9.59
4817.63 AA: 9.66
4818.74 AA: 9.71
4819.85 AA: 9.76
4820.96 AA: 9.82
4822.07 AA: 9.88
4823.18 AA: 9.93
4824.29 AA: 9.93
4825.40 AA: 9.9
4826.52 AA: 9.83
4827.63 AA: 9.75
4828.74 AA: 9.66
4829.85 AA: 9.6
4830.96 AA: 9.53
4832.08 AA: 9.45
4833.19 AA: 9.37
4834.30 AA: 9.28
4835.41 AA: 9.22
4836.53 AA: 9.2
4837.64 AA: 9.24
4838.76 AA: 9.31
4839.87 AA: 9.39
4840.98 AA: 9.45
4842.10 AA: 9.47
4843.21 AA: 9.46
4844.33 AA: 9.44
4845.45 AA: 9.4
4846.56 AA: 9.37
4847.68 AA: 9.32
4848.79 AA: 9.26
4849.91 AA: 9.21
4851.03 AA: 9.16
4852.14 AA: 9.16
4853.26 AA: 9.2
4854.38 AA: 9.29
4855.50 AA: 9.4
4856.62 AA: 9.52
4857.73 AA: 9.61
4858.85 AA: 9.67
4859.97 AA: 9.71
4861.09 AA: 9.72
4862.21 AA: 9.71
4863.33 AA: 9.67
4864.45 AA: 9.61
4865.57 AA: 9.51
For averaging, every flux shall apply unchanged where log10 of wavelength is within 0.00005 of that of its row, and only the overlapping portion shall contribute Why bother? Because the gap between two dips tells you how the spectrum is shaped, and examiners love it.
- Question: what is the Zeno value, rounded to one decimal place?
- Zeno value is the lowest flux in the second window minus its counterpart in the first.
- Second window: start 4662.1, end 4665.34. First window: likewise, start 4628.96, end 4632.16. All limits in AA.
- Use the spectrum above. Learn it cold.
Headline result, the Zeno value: -1.3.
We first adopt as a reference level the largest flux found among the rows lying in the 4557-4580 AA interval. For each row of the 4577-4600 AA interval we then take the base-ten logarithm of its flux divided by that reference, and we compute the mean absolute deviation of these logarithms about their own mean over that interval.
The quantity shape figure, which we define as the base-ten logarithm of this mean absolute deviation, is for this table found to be -2.18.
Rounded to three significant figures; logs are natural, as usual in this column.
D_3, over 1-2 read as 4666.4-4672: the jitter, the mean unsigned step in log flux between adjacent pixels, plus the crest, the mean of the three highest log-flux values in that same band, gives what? 2.13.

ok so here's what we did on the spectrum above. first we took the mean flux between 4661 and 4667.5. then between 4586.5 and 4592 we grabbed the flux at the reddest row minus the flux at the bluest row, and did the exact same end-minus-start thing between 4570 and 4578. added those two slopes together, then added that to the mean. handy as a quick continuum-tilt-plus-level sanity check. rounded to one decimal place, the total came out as 9.3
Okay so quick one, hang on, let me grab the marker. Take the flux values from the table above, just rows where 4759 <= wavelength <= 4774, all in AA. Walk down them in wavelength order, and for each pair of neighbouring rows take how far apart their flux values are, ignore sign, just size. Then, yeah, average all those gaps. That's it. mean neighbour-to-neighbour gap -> 0.055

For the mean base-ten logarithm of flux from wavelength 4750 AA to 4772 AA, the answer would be 0.959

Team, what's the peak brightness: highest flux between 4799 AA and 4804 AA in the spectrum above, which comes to 10.3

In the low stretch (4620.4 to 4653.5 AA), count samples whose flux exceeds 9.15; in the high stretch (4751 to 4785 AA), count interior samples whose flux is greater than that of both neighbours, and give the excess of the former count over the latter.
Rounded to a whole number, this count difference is 14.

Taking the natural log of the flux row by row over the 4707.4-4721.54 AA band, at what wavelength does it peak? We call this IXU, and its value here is 4721.00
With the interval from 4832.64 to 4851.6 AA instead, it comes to 4842.10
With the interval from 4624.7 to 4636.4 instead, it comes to 4625.23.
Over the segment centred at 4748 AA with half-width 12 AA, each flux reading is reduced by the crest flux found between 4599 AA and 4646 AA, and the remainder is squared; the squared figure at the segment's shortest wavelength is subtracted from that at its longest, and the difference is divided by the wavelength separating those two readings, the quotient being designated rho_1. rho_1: -0.021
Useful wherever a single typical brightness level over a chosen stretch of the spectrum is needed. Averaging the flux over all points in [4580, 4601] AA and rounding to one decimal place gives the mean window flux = 9.3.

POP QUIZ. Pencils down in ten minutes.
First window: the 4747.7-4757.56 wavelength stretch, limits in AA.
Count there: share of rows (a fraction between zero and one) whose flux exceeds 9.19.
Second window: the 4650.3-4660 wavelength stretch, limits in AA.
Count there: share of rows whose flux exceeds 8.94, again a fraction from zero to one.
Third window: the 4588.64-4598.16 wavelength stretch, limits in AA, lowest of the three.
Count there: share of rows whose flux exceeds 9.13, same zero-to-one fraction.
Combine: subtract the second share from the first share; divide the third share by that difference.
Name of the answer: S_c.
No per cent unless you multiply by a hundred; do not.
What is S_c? -1.8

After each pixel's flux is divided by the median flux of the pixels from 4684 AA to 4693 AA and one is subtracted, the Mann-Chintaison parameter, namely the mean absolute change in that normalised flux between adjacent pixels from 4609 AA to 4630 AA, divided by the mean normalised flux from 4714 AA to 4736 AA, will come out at 0.113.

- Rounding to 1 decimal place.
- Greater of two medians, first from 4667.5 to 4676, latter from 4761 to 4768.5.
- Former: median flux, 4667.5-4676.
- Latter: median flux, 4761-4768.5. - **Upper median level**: 9.0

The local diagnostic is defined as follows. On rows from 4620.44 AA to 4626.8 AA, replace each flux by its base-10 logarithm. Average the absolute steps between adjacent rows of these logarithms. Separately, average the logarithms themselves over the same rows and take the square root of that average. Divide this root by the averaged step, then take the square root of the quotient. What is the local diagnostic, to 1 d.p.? 20.2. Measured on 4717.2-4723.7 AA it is 16.6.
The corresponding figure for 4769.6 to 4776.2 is 19.5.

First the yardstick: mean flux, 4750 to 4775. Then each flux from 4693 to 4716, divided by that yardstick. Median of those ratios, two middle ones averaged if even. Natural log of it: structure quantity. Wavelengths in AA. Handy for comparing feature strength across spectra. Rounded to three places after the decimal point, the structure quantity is -0.057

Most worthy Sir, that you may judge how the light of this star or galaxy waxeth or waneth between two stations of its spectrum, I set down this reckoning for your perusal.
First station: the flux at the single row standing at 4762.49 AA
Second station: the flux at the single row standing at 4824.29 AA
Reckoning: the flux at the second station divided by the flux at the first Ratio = 1.09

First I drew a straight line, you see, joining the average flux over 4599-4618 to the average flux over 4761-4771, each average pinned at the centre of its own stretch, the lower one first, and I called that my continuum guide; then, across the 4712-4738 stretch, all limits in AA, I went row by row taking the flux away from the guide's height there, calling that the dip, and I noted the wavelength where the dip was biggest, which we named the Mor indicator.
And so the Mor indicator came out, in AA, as 4712.31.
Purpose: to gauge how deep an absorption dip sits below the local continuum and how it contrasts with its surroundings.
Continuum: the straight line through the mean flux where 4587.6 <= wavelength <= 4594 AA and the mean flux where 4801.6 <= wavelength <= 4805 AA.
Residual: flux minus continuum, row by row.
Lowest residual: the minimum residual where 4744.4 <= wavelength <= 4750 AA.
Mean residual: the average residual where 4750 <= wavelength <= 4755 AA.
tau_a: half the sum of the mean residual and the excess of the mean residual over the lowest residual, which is -0.39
